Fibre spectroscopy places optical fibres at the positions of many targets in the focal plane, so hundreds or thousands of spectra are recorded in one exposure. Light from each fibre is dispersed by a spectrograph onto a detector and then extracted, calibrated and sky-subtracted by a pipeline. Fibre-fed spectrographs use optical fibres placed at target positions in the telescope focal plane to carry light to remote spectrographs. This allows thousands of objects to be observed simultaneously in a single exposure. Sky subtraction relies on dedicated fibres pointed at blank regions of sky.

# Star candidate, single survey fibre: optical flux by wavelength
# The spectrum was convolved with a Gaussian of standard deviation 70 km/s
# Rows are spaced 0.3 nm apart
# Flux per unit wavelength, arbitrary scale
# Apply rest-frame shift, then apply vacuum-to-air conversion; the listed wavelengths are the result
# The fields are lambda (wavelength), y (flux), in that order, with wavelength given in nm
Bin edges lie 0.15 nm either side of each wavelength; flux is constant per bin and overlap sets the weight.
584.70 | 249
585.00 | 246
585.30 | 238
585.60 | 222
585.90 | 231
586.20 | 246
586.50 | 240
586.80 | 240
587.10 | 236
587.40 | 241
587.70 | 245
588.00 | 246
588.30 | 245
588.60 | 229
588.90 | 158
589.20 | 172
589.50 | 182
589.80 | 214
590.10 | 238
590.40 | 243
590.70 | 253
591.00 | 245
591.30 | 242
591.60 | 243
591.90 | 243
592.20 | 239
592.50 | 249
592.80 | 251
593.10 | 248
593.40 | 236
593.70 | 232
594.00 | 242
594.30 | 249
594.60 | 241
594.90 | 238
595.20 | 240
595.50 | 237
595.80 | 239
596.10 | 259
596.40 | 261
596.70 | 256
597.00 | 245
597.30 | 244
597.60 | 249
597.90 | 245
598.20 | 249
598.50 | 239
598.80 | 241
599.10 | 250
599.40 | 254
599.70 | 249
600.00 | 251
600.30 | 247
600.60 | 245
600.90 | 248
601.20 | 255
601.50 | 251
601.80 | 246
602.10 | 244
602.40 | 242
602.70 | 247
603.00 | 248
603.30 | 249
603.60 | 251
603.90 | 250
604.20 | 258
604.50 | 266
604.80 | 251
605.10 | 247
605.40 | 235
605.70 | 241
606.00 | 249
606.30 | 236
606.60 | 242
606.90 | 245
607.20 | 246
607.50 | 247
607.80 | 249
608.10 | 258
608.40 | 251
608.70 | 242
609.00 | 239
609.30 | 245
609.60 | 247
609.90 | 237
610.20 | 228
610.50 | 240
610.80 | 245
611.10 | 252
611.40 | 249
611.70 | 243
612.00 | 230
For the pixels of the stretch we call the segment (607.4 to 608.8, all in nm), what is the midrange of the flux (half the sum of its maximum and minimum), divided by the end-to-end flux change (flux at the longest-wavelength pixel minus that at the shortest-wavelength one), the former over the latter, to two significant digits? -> -50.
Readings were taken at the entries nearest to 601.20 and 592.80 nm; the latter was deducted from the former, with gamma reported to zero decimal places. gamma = 4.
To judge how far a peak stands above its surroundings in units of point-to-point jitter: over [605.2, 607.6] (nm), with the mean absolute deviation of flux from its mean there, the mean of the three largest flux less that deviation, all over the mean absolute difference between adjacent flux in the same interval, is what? 45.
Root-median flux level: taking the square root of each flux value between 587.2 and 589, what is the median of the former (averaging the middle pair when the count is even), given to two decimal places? 15.59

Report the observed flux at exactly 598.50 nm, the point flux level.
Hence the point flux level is 239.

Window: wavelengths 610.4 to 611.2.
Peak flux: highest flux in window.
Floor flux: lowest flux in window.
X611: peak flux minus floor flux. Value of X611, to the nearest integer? 12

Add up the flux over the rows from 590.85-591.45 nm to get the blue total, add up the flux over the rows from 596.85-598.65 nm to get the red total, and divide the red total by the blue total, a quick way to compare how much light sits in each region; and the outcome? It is 3.0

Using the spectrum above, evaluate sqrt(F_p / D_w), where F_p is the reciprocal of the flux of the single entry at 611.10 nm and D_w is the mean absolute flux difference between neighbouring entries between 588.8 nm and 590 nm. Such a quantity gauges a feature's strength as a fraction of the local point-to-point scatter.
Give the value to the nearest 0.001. 0.015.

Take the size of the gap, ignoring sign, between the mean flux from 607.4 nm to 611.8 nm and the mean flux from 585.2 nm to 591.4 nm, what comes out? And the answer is 16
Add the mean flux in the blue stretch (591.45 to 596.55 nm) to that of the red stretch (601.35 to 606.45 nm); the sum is 492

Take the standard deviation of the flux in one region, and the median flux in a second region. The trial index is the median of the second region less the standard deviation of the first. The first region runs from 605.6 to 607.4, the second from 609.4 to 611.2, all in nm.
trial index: 238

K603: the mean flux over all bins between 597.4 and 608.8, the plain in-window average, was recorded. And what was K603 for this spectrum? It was 248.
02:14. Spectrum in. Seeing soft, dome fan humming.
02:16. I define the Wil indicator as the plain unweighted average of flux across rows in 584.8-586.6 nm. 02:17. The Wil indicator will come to 237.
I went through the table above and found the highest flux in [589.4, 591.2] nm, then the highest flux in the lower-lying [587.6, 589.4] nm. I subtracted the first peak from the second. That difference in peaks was -7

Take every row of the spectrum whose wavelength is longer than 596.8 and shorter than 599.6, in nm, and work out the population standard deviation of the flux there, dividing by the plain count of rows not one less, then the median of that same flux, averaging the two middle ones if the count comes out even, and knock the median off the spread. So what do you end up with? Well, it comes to -241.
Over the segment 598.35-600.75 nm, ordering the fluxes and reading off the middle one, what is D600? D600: 248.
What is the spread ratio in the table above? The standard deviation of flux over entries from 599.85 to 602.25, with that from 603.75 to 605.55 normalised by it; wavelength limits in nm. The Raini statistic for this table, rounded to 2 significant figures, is 2.8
